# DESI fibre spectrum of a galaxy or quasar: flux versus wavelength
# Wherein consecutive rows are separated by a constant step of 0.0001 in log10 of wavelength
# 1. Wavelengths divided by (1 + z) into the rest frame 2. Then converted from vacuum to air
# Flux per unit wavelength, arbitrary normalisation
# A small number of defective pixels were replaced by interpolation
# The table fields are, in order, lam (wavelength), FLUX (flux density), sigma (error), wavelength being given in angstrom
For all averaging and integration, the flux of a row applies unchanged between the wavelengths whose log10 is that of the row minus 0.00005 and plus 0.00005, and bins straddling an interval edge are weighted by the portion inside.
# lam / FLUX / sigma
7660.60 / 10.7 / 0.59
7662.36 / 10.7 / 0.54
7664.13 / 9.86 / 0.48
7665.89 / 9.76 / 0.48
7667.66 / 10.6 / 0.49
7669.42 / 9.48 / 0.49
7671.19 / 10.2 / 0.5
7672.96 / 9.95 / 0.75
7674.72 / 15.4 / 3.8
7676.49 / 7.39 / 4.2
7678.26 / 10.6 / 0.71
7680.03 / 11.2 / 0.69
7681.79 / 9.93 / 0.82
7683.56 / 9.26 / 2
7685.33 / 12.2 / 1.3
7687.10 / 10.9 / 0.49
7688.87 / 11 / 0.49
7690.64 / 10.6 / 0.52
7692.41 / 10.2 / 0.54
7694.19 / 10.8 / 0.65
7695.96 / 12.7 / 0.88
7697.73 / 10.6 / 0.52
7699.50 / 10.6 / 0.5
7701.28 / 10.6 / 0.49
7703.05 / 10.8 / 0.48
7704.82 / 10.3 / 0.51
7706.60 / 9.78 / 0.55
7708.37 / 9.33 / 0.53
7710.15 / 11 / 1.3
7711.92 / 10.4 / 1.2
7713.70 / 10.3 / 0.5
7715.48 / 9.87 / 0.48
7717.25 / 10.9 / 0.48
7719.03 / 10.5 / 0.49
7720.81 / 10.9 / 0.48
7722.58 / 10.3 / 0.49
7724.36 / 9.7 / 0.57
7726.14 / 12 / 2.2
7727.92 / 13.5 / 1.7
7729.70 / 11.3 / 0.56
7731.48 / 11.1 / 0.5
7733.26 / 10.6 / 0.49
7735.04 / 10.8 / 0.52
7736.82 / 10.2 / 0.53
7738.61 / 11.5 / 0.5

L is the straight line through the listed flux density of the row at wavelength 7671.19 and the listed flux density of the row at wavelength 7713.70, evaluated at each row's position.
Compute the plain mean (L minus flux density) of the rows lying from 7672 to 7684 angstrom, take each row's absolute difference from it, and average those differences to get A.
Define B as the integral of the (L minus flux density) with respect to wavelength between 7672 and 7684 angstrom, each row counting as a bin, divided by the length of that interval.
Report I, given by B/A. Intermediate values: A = 1.60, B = -0.36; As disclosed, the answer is -0.2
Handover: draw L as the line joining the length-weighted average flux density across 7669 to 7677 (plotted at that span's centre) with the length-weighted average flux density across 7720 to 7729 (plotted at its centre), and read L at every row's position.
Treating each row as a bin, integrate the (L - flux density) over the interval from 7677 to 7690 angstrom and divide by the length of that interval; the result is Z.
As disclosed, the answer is 0.2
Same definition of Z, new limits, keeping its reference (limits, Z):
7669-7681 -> 0.1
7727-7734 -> -0.3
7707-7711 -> 1.0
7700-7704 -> 0.3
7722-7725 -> 1.3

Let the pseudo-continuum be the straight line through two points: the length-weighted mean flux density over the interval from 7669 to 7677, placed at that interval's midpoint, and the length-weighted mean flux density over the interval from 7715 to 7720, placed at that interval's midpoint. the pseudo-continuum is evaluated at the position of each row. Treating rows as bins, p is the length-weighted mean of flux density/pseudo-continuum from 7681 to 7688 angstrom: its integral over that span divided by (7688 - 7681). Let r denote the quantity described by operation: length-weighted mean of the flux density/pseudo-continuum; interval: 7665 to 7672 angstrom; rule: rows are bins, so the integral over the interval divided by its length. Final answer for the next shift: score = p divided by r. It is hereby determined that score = 1.06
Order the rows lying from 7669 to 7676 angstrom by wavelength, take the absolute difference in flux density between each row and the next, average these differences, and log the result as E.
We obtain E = 2.14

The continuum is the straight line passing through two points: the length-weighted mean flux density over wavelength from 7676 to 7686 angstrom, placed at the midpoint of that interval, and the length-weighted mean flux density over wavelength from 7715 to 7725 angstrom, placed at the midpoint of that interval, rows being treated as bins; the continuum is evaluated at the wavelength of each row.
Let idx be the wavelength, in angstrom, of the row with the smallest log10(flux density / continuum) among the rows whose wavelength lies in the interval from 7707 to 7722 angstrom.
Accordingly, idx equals 7708.37 angstrom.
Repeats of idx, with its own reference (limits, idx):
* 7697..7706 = 7704.82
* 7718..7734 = 7724.36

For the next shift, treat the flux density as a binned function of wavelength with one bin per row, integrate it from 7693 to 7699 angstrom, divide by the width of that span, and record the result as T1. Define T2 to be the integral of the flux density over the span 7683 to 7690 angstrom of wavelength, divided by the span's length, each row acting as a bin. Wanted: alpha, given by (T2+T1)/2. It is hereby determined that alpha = 11.1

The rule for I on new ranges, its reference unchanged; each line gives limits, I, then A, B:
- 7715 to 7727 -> -0.5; 0.57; -0.30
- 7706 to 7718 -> 0.1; 0.48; 0.07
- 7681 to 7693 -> -0.5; 0.67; -0.36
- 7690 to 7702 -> -1.2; 0.52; -0.62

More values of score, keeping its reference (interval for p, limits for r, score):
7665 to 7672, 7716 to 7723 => 0.92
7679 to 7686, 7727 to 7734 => 0.89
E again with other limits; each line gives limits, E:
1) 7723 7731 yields 2.00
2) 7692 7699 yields 1.53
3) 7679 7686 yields 1.63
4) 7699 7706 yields 0.23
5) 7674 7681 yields 3.94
